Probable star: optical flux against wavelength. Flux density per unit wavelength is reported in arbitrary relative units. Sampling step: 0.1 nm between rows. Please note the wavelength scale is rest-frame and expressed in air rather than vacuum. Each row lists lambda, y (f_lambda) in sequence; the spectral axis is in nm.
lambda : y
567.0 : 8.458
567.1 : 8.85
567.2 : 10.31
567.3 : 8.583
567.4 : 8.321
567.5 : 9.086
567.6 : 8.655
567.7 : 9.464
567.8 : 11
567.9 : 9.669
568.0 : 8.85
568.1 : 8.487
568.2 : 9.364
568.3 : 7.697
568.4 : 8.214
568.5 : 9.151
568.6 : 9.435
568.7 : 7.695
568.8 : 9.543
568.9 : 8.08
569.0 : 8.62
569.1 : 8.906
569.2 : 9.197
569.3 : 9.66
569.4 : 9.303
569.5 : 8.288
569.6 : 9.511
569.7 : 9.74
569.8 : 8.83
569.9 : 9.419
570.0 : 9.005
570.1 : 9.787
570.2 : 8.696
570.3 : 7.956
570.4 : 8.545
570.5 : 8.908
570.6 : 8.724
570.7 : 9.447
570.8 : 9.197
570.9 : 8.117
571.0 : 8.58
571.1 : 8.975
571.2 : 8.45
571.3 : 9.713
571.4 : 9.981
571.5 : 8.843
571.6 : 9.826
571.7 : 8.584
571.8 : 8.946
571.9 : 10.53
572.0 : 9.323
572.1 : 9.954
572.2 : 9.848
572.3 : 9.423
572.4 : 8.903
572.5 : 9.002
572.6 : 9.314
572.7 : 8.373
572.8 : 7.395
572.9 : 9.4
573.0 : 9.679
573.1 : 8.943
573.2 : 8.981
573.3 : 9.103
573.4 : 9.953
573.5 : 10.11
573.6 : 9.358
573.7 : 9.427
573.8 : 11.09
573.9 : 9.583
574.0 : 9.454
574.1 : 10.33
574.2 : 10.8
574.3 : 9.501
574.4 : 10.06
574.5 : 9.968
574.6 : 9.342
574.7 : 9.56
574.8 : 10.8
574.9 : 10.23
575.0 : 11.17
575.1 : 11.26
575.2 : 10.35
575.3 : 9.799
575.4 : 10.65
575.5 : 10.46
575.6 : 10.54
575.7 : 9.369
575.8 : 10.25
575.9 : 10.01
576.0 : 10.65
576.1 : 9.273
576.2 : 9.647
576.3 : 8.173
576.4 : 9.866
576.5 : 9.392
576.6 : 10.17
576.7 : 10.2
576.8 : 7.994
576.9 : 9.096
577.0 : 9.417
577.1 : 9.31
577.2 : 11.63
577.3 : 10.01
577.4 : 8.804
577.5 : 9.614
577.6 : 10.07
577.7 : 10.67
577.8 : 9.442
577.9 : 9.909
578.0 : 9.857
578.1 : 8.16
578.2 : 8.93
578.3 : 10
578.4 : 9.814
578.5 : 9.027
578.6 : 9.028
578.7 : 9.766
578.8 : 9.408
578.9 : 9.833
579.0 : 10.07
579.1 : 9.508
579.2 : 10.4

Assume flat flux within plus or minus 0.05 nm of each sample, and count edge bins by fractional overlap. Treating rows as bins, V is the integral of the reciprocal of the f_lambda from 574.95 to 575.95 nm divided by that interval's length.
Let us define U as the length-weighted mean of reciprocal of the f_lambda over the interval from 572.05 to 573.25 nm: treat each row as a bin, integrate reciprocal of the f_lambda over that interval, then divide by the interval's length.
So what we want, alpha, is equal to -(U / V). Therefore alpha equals -1.14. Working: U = 0.111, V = 0.097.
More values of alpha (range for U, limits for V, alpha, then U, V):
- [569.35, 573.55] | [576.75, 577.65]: -1.04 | 0.110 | 0.106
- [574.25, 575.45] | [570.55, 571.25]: -0.86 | 0.098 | 0.114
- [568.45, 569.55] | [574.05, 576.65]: -1.13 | 0.113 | 0.100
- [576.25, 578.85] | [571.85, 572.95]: -0.97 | 0.106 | 0.109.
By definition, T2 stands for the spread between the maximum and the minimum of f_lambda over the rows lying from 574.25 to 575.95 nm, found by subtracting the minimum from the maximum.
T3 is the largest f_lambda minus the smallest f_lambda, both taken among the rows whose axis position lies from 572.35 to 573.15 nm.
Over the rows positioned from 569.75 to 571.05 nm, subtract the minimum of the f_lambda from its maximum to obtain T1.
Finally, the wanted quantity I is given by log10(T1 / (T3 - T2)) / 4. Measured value 0.17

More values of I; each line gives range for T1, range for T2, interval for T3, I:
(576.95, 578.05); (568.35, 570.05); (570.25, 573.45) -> 0.10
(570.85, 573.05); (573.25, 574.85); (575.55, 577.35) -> 0.07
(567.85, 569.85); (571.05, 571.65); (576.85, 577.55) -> 0.05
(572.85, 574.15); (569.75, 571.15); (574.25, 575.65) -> 0.35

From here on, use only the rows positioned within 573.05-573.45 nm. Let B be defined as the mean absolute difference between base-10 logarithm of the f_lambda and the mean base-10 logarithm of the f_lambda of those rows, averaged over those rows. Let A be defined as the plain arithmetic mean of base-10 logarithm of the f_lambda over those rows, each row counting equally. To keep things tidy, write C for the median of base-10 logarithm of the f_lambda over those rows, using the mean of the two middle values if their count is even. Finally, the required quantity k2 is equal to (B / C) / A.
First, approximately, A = 0.97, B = 0.0162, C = 0.96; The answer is 0.018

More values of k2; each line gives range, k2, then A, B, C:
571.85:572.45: 0.021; 0.98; 0.0201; 0.98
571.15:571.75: 0.031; 0.96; 0.0286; 0.97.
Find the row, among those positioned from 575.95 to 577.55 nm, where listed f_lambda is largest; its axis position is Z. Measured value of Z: 577.2 nm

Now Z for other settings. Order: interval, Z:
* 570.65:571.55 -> 571.4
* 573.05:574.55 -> 573.8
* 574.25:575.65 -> 575.1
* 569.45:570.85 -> 570.1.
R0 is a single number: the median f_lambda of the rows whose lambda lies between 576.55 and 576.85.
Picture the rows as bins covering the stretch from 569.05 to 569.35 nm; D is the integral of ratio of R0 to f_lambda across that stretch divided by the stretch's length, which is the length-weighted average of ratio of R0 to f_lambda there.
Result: 1.10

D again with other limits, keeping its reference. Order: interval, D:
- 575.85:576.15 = 1.02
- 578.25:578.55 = 1.06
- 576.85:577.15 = 1.10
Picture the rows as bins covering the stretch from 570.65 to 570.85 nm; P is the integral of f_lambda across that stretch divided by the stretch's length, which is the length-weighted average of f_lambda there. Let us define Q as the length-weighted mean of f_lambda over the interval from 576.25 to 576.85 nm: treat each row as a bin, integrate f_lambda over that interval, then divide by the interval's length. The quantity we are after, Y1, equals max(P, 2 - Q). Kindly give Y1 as 9.3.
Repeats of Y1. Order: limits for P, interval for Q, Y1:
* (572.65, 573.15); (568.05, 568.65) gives 8.8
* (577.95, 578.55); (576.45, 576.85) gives 9.3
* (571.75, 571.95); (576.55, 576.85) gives 9.7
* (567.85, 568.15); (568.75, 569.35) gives 9.0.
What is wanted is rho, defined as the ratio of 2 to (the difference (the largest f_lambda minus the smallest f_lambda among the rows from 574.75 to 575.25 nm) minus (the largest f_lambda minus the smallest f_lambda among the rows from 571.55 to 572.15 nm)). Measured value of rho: -2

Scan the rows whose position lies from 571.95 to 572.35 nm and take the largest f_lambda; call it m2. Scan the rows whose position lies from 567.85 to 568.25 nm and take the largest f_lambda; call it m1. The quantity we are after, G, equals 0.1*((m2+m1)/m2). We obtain 0.197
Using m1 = 9.669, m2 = 9.954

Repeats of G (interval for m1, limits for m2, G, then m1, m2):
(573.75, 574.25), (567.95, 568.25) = 0.218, 11.09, 9.364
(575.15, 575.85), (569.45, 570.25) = 0.209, 10.65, 9.787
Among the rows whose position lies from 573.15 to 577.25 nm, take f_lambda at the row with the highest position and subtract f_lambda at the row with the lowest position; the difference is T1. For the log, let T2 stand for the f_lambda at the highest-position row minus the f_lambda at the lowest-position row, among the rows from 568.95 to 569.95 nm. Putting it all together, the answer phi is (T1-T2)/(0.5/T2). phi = 3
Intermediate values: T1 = 2.6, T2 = 0.8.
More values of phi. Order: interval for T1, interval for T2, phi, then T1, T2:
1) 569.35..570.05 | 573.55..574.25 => -5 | -0.3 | 1.4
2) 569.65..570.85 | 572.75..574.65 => -10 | -0.5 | 1.9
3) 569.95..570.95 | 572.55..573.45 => -2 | -0.9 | 0.6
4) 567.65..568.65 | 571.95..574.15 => -2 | 0.0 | 1.0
